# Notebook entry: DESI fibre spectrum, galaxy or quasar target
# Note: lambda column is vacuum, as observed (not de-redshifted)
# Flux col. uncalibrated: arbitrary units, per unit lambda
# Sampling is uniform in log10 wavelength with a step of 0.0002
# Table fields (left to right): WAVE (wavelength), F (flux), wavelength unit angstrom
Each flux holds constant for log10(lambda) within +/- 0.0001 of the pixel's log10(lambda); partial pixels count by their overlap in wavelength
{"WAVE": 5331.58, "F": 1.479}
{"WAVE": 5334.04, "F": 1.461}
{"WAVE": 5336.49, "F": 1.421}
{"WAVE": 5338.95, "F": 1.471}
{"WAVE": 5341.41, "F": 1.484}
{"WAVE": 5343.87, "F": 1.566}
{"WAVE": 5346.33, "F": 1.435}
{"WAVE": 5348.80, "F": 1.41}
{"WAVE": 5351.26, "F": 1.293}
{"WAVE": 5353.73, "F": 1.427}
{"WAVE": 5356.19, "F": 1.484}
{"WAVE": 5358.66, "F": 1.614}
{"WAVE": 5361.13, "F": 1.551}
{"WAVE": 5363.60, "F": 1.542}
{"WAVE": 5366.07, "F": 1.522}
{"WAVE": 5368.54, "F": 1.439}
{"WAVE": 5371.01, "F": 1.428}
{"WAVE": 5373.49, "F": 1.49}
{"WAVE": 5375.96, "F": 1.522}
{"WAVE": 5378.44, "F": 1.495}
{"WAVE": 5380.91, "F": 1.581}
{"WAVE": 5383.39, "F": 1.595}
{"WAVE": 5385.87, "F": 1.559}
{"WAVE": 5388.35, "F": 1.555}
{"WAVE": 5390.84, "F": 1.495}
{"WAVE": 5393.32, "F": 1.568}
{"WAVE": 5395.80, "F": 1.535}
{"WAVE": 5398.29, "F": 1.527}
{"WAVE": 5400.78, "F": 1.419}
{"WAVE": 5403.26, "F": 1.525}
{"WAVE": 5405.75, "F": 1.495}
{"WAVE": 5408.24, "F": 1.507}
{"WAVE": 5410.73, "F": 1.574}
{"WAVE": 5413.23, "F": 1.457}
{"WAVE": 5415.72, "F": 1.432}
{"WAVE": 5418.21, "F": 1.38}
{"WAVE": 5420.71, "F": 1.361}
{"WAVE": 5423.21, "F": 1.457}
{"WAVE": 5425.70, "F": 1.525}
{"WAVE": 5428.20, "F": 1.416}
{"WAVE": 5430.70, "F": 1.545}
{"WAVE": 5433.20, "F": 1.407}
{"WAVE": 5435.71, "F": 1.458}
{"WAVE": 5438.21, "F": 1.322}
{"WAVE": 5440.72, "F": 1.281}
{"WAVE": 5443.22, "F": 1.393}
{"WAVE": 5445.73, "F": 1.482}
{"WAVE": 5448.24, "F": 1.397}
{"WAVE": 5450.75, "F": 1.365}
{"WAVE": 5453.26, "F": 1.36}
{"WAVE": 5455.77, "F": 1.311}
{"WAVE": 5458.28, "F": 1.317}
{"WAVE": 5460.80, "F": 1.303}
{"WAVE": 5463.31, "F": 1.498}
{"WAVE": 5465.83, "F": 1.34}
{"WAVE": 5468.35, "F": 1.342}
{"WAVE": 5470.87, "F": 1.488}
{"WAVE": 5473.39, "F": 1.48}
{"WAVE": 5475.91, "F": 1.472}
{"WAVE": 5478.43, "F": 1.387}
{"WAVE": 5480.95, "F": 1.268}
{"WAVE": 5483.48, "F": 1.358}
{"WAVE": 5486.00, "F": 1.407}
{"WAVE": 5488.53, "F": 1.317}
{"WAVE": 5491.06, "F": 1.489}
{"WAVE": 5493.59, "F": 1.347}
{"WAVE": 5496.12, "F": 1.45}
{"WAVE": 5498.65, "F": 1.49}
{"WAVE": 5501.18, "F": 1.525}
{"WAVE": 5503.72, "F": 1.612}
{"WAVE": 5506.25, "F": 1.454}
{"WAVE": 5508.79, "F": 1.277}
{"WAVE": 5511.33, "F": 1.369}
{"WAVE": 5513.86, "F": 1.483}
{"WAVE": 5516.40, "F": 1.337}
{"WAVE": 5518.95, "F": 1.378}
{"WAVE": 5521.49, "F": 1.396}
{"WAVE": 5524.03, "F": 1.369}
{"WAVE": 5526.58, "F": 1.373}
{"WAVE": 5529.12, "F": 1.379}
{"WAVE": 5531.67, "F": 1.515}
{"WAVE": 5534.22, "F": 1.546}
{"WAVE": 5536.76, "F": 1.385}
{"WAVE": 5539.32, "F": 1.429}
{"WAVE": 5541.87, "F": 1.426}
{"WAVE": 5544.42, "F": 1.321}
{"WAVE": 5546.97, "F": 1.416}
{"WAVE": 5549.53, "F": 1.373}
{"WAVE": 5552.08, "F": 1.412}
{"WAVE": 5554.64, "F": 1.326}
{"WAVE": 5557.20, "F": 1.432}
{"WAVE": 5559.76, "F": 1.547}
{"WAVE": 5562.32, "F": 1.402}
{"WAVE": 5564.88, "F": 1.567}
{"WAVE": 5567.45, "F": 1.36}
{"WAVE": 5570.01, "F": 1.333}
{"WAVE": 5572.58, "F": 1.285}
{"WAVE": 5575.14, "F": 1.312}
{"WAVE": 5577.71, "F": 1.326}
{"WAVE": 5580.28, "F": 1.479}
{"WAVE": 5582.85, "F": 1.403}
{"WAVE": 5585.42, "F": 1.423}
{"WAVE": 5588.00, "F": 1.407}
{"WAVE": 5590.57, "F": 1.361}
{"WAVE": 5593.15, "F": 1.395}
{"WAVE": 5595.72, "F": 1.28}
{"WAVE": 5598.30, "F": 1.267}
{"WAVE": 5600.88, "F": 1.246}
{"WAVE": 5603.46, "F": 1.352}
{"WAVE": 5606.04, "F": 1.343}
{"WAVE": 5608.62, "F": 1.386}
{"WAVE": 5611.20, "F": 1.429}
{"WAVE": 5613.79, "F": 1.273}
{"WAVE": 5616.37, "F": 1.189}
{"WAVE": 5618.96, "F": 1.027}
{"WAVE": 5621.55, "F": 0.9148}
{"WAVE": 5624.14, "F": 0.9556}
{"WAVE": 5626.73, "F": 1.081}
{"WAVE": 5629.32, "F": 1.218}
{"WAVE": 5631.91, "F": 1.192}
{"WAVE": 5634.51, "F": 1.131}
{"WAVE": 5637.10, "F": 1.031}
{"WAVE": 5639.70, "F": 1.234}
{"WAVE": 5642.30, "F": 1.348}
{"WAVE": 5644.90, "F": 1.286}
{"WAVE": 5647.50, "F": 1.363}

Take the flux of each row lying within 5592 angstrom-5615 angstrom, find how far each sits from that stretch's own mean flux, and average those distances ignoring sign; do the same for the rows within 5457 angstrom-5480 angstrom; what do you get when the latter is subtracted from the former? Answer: -0.016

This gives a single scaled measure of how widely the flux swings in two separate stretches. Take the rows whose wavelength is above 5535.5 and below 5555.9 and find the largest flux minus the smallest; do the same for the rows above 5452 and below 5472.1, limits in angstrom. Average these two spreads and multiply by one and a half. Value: 0.23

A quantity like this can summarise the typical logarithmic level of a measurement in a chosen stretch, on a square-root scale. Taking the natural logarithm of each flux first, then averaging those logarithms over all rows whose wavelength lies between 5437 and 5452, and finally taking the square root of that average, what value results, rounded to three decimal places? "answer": 0.562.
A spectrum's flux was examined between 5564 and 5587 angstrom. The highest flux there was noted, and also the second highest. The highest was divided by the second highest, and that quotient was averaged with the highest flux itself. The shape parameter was 1.31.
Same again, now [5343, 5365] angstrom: 1.32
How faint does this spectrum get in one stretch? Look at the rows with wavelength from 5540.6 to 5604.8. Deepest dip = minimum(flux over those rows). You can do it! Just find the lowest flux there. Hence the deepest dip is 1.246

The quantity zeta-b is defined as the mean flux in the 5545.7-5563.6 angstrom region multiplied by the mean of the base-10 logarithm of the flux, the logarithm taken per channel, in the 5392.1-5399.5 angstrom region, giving 0.27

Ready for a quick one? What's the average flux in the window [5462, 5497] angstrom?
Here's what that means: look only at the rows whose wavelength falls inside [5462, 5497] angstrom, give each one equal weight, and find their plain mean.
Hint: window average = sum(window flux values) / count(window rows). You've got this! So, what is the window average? 1.40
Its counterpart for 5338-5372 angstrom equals 1.48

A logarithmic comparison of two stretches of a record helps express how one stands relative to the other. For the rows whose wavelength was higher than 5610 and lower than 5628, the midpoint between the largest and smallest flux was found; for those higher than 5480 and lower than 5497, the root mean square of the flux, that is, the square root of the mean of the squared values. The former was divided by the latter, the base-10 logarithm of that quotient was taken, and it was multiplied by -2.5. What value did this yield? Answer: 0.18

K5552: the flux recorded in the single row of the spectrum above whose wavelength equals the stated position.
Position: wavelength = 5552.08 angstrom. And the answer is 1.412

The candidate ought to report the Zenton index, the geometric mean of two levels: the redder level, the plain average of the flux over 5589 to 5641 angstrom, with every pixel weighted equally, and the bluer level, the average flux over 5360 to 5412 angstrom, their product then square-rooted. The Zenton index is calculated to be 1.36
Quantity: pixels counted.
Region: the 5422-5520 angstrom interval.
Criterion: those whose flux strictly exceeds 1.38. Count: 22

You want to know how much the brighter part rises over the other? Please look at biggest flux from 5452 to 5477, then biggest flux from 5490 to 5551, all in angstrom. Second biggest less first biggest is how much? 0.11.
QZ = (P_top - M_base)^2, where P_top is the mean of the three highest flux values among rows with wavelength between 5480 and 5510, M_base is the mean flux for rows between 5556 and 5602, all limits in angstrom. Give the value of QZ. 0.027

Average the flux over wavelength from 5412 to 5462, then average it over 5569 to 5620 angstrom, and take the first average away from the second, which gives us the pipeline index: -0.07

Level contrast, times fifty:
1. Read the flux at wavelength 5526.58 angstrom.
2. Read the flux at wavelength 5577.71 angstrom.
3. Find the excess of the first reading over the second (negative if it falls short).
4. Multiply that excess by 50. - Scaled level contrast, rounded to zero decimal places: 2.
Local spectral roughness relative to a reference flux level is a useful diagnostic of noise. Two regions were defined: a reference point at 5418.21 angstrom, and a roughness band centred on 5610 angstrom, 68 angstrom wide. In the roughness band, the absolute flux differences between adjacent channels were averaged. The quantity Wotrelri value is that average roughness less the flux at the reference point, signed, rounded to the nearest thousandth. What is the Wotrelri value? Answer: -1.299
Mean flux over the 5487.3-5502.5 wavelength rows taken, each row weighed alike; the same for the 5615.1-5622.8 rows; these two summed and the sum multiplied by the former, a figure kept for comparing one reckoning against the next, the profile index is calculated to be 3.56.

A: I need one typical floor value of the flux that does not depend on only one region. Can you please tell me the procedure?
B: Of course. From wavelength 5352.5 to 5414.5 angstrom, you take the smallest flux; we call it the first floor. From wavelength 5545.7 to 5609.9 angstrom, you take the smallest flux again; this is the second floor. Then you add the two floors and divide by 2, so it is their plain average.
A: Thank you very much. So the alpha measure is 1.33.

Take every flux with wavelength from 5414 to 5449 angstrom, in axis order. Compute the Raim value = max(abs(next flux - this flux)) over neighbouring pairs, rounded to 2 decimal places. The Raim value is 0.14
